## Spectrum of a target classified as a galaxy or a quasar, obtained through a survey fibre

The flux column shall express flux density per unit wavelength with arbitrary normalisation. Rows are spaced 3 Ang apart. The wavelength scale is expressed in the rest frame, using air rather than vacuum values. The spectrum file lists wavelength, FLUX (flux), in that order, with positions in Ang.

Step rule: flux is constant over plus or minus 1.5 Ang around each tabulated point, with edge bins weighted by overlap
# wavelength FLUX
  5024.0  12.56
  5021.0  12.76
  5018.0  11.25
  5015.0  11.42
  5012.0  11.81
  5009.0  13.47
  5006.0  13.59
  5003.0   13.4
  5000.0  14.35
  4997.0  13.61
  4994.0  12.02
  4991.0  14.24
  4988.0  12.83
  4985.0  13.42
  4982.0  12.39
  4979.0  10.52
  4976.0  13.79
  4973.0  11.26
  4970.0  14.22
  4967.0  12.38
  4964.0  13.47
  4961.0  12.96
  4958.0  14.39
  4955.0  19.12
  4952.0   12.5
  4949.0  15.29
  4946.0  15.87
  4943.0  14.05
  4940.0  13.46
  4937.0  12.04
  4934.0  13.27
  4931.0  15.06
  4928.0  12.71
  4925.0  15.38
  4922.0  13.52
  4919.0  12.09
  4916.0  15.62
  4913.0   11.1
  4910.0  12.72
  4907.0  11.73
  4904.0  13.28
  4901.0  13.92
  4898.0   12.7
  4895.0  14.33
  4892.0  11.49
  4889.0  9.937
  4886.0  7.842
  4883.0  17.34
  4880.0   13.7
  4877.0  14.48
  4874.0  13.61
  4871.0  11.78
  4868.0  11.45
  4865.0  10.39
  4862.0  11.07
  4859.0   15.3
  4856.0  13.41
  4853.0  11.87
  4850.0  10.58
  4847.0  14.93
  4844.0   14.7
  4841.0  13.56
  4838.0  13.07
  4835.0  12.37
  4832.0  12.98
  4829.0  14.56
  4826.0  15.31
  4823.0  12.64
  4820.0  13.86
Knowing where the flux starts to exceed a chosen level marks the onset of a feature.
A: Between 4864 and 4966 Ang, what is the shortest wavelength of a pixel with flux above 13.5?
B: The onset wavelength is 4874.0 Ang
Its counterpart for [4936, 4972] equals 4943.0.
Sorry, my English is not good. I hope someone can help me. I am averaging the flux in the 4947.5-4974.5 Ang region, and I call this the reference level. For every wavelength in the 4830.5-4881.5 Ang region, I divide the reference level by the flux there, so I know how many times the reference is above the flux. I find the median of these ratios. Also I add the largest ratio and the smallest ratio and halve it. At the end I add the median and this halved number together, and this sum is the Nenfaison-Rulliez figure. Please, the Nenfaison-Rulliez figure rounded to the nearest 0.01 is 2.20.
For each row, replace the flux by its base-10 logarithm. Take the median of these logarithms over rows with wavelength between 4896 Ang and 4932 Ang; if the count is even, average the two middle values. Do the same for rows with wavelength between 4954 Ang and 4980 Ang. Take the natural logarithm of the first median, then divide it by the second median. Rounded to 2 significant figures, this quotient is 0.095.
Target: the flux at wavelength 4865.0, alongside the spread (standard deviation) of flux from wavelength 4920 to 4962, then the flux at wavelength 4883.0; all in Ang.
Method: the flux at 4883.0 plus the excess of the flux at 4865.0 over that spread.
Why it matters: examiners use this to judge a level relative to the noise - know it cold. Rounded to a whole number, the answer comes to 26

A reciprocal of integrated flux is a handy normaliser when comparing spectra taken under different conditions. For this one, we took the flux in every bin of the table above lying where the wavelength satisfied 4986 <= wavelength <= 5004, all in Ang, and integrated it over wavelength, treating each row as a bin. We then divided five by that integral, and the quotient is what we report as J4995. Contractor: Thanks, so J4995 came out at 0.021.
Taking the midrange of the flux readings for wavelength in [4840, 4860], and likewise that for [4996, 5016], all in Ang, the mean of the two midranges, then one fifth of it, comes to 2.58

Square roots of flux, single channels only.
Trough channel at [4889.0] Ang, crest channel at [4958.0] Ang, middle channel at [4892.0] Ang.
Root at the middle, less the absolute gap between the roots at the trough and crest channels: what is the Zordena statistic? 2.75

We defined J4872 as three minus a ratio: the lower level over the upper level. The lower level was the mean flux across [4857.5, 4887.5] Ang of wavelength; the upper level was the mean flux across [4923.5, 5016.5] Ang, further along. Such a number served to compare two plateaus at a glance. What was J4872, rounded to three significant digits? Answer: 2.06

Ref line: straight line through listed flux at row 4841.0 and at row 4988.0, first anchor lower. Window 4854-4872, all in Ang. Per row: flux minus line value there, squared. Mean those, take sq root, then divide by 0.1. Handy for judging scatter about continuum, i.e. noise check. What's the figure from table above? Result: 20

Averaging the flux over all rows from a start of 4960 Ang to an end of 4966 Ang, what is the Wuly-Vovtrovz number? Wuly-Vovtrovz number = 13.2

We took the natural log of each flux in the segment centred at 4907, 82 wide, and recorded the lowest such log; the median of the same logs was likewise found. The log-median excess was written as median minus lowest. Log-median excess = 0.53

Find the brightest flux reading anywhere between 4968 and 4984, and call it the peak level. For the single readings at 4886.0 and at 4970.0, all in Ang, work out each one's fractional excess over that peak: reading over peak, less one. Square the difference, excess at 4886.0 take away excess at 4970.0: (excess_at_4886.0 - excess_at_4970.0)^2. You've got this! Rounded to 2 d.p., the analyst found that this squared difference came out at 0.20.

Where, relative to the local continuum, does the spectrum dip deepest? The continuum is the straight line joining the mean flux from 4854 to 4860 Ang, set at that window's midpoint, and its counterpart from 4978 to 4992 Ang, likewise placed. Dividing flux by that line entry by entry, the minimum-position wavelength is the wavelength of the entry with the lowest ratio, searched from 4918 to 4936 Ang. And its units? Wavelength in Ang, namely 4919.0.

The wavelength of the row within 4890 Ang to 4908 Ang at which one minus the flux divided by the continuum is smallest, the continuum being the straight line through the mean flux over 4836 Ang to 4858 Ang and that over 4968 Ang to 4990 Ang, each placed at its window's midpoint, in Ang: 4895.0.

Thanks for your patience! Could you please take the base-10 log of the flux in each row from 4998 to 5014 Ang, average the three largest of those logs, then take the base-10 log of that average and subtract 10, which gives -9.943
